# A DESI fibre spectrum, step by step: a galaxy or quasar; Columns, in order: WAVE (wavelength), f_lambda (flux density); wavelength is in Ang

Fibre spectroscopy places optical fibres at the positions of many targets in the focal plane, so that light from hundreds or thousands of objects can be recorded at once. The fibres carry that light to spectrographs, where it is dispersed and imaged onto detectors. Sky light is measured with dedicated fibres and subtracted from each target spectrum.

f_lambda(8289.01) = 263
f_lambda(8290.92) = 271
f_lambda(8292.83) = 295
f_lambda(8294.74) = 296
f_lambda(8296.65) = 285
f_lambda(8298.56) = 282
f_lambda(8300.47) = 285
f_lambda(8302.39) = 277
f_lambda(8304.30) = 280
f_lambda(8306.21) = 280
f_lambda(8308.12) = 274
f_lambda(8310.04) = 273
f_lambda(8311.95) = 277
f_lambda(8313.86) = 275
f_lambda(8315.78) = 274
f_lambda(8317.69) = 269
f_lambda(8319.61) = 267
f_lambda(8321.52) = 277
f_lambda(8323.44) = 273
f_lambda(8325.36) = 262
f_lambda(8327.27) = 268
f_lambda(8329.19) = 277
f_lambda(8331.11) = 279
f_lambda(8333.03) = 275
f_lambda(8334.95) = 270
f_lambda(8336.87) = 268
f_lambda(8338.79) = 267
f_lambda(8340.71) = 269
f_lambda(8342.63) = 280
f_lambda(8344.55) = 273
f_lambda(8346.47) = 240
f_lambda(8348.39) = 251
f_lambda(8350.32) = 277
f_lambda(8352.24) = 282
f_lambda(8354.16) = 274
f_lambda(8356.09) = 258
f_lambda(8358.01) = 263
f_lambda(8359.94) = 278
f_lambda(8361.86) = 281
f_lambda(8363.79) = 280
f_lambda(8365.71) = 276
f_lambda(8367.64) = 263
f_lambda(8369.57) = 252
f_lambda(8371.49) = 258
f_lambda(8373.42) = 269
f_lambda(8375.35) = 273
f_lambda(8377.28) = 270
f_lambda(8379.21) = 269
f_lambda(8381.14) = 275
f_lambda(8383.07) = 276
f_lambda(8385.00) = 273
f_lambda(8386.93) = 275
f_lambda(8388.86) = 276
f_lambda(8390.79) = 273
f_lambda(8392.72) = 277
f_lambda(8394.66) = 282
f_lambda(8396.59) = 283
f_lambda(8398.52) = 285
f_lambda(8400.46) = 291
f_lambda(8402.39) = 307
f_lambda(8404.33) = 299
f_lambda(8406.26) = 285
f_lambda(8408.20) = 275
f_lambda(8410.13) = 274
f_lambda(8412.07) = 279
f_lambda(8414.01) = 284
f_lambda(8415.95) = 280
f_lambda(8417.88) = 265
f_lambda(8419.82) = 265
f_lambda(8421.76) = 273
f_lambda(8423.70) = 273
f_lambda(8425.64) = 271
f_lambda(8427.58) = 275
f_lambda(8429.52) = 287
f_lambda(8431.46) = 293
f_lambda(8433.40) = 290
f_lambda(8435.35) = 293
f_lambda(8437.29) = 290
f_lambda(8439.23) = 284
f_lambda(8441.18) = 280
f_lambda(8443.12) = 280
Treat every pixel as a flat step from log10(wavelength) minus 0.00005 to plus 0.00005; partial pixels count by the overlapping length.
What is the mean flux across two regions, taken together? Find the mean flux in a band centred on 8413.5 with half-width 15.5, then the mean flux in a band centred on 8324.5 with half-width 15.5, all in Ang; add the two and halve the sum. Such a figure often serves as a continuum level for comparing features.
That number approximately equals 276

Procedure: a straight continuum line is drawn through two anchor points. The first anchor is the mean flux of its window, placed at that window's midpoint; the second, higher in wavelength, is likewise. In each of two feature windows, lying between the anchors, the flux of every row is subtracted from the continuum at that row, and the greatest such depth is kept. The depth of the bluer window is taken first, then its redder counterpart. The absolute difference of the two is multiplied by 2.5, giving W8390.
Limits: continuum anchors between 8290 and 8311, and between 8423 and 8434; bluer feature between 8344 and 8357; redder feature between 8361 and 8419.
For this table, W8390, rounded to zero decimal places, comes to 30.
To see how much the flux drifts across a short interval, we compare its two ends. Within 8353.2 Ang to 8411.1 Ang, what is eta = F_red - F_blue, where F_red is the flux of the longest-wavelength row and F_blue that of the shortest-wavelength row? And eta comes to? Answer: 0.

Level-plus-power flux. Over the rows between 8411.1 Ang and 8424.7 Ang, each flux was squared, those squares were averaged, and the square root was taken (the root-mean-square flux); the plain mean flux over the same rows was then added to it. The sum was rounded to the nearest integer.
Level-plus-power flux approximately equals 548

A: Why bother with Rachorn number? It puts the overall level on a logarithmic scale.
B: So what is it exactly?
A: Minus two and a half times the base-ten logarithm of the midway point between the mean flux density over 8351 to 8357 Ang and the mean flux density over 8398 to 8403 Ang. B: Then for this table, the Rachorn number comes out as -6.13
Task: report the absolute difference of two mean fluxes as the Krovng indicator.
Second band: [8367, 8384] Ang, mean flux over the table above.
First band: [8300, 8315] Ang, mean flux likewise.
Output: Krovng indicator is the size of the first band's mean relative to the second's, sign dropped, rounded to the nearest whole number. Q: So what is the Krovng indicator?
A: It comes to 10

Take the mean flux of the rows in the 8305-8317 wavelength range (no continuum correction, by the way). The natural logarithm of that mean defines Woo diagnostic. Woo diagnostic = 5.62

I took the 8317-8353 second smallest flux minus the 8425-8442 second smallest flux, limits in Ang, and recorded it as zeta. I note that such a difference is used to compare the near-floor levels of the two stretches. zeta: -24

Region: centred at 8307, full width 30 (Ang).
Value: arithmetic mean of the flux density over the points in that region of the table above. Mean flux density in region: 279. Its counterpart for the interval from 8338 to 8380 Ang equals 268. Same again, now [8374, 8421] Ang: 279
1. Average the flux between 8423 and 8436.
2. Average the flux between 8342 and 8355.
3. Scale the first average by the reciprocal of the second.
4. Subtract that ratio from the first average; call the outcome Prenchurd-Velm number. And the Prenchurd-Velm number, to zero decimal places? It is 282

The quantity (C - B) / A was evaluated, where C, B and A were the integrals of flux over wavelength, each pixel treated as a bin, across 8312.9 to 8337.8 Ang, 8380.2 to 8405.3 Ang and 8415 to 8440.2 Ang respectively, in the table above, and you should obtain -0.046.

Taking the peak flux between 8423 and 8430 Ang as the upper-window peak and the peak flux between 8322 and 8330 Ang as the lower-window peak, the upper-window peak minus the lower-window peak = 10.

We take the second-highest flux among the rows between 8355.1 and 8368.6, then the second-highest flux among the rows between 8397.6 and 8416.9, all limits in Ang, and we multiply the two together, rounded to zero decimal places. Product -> 83720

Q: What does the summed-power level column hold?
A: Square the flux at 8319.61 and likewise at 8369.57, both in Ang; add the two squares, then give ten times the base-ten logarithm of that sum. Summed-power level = 51.3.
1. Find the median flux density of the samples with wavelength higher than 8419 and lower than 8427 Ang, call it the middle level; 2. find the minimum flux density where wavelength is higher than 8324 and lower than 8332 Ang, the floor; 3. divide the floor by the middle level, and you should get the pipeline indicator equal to 0.96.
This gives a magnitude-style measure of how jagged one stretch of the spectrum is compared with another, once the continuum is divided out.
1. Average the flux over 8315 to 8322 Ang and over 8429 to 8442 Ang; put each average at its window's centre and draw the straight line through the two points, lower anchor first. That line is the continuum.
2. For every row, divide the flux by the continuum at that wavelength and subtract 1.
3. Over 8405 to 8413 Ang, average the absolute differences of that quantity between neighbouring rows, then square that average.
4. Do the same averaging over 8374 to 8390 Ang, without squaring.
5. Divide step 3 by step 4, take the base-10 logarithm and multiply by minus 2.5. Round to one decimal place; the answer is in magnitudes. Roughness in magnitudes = 3.4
